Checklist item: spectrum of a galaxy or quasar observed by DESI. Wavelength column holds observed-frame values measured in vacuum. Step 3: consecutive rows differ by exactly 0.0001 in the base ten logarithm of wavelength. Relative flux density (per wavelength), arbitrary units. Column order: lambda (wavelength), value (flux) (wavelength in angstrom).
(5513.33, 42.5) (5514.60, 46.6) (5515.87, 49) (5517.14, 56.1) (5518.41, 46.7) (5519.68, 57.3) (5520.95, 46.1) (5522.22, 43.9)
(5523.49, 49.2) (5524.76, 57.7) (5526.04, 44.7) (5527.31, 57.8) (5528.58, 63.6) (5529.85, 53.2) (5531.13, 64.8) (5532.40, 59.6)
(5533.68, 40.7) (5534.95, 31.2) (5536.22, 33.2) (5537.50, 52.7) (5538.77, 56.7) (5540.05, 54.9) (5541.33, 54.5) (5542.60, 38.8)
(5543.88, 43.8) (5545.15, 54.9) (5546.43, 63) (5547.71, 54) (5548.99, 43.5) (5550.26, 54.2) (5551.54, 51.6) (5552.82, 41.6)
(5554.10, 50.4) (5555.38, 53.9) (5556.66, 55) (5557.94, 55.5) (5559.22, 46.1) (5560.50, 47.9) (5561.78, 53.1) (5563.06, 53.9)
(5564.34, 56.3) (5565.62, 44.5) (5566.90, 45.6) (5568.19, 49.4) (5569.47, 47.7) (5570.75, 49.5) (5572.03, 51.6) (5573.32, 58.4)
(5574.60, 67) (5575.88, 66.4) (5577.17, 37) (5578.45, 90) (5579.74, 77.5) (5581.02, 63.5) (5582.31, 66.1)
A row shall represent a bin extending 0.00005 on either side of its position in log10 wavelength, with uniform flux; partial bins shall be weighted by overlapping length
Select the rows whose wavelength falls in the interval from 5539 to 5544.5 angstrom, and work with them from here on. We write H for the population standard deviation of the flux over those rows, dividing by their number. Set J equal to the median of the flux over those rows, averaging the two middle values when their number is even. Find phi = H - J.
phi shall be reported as -42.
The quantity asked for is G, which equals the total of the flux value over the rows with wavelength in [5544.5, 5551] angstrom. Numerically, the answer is 270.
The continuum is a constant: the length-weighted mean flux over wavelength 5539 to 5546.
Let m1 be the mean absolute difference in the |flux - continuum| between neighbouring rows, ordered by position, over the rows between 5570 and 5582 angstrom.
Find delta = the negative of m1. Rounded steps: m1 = 9.1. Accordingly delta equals -9.1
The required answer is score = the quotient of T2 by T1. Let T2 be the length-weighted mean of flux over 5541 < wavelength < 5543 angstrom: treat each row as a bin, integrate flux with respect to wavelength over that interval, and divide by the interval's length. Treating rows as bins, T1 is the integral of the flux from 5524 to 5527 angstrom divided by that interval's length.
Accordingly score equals 0.90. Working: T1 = 52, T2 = 47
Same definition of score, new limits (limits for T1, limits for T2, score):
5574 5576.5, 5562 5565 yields 0.82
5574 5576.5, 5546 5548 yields 0.88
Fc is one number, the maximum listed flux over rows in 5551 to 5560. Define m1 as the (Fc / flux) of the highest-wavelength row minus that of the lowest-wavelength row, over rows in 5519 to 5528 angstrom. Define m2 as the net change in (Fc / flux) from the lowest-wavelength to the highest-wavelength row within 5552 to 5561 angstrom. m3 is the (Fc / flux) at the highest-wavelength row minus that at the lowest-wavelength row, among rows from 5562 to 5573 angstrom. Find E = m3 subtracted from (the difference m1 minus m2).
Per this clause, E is 0.1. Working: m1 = -0.01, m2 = -0.18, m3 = 0.05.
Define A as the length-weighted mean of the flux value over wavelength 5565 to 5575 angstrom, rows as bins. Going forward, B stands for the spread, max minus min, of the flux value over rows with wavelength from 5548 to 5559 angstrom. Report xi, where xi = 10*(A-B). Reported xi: 375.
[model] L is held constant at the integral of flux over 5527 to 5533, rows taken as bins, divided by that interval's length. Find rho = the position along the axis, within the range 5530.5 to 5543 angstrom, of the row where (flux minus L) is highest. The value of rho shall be 5531.13 angstrom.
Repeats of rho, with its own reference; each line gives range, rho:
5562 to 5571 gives 5564.34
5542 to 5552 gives 5546.43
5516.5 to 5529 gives 5528.58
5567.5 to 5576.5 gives 5574.60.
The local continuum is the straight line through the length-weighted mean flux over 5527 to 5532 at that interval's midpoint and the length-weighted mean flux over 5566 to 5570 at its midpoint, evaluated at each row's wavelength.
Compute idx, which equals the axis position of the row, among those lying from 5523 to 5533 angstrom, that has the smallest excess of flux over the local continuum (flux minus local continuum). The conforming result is 5526.04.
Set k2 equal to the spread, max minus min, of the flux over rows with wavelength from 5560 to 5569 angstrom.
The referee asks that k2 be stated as 12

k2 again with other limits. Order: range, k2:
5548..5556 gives 13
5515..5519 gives 9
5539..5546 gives 16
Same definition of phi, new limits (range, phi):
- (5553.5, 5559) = -52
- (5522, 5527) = -41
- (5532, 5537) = -26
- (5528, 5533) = -57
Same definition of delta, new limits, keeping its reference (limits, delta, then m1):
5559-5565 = -1.4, 1.4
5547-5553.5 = -3.8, 3.8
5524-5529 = -3.3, 3.3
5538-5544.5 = -3.6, 3.6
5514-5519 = -3.2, 3.2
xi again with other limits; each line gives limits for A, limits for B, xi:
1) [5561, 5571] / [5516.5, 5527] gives 362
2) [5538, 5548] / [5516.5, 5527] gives 387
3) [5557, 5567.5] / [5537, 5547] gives 263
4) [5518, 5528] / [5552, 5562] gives 367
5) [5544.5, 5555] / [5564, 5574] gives 378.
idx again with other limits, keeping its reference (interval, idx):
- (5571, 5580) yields 5577.17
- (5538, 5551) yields 5542.60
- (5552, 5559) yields 5552.82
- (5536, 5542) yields 5536.22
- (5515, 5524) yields 5522.22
